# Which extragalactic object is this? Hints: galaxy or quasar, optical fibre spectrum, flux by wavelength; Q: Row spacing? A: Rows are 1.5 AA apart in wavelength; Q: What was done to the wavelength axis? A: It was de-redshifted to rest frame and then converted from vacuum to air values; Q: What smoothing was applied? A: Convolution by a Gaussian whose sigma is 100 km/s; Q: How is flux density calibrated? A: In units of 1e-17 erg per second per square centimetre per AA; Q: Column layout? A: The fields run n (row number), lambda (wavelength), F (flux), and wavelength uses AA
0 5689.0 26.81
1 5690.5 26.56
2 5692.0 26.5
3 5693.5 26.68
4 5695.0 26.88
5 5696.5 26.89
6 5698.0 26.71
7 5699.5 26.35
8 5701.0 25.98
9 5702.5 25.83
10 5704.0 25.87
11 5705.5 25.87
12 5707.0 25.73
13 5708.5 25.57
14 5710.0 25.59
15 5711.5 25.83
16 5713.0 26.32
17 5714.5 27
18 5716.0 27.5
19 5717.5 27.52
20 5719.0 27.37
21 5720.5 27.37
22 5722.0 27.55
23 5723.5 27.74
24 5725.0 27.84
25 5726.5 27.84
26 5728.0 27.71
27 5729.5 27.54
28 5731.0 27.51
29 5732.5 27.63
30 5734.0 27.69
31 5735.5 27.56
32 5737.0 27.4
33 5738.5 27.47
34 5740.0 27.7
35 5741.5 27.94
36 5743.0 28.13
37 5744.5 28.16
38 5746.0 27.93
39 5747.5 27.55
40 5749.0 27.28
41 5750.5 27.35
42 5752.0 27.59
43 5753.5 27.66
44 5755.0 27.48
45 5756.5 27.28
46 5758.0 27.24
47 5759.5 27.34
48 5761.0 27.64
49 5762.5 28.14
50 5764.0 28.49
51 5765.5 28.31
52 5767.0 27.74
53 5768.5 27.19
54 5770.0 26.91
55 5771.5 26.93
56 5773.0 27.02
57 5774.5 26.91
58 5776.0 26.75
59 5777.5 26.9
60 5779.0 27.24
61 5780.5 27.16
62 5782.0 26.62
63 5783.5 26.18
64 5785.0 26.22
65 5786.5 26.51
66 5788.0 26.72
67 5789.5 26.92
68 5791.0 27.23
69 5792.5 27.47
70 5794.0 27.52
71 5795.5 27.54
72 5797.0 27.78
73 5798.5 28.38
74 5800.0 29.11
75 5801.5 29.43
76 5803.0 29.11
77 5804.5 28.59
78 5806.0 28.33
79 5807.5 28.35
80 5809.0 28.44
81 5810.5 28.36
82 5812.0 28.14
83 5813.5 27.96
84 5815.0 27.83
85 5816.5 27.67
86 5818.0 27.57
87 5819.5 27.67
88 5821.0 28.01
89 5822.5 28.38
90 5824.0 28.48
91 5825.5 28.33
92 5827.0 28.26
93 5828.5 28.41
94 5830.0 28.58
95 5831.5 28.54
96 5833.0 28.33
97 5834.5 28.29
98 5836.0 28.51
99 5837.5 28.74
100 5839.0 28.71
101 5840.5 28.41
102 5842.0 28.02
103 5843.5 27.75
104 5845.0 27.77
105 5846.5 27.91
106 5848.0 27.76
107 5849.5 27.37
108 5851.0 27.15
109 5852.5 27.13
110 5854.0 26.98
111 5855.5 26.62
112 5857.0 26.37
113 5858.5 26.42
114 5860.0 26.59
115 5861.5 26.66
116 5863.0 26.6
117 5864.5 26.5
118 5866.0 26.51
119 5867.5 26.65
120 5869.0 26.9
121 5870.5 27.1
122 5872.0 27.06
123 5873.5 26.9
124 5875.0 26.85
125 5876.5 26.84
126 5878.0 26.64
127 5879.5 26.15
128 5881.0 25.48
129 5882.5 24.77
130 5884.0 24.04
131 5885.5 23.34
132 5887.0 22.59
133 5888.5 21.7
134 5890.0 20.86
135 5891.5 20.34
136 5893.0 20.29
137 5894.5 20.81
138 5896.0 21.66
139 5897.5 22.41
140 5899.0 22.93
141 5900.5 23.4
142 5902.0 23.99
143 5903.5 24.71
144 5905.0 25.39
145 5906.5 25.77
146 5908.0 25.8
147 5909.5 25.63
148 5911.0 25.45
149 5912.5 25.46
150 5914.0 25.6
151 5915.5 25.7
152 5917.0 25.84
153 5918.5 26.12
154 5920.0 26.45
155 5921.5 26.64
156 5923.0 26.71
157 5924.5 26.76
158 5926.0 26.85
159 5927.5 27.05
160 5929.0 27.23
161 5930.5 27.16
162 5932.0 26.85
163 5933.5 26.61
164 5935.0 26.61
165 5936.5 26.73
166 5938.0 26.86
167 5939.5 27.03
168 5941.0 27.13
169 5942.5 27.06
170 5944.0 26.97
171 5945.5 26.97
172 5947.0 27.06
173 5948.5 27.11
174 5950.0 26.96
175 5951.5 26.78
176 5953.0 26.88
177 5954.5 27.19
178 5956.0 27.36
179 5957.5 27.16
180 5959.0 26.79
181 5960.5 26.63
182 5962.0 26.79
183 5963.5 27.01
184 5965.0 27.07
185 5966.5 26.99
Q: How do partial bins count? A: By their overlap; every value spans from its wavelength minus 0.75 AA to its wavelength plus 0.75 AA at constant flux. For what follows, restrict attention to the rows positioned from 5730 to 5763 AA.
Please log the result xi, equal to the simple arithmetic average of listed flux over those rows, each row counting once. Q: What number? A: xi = 27.6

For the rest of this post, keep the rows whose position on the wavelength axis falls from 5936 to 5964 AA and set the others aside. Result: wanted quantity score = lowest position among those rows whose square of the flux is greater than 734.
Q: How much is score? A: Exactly 5941.0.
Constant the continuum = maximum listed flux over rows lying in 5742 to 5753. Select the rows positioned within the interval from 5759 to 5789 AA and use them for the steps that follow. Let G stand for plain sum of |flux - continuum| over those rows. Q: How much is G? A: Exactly 21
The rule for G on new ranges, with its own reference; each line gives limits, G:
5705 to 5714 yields 14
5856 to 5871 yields 15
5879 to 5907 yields 94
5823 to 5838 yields 3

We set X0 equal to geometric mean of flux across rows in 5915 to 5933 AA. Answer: 26.6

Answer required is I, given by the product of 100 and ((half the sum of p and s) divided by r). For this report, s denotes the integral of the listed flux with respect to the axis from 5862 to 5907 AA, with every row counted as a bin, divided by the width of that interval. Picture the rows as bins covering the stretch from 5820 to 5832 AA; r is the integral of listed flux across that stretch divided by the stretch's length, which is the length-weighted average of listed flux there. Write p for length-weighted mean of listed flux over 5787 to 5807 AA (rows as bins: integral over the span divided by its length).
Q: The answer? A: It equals 93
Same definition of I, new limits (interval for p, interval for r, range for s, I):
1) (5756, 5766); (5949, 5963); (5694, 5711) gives 100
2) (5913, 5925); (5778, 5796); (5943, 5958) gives 99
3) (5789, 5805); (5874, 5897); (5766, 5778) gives 117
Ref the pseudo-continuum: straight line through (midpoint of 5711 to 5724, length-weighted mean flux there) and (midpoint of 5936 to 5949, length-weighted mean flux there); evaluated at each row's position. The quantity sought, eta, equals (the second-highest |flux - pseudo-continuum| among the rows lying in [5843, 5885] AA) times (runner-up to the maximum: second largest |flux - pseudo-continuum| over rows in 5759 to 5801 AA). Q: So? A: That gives 3.11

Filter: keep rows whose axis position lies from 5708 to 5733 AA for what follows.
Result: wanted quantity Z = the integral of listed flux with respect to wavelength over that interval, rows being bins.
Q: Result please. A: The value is 679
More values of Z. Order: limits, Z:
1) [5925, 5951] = 701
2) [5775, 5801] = 707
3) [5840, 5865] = 679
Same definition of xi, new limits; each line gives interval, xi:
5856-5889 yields 25.8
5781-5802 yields 27.4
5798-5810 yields 28.7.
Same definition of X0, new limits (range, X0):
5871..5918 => 24.2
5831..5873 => 27.4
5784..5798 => 27.1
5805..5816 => 28.2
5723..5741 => 27.6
